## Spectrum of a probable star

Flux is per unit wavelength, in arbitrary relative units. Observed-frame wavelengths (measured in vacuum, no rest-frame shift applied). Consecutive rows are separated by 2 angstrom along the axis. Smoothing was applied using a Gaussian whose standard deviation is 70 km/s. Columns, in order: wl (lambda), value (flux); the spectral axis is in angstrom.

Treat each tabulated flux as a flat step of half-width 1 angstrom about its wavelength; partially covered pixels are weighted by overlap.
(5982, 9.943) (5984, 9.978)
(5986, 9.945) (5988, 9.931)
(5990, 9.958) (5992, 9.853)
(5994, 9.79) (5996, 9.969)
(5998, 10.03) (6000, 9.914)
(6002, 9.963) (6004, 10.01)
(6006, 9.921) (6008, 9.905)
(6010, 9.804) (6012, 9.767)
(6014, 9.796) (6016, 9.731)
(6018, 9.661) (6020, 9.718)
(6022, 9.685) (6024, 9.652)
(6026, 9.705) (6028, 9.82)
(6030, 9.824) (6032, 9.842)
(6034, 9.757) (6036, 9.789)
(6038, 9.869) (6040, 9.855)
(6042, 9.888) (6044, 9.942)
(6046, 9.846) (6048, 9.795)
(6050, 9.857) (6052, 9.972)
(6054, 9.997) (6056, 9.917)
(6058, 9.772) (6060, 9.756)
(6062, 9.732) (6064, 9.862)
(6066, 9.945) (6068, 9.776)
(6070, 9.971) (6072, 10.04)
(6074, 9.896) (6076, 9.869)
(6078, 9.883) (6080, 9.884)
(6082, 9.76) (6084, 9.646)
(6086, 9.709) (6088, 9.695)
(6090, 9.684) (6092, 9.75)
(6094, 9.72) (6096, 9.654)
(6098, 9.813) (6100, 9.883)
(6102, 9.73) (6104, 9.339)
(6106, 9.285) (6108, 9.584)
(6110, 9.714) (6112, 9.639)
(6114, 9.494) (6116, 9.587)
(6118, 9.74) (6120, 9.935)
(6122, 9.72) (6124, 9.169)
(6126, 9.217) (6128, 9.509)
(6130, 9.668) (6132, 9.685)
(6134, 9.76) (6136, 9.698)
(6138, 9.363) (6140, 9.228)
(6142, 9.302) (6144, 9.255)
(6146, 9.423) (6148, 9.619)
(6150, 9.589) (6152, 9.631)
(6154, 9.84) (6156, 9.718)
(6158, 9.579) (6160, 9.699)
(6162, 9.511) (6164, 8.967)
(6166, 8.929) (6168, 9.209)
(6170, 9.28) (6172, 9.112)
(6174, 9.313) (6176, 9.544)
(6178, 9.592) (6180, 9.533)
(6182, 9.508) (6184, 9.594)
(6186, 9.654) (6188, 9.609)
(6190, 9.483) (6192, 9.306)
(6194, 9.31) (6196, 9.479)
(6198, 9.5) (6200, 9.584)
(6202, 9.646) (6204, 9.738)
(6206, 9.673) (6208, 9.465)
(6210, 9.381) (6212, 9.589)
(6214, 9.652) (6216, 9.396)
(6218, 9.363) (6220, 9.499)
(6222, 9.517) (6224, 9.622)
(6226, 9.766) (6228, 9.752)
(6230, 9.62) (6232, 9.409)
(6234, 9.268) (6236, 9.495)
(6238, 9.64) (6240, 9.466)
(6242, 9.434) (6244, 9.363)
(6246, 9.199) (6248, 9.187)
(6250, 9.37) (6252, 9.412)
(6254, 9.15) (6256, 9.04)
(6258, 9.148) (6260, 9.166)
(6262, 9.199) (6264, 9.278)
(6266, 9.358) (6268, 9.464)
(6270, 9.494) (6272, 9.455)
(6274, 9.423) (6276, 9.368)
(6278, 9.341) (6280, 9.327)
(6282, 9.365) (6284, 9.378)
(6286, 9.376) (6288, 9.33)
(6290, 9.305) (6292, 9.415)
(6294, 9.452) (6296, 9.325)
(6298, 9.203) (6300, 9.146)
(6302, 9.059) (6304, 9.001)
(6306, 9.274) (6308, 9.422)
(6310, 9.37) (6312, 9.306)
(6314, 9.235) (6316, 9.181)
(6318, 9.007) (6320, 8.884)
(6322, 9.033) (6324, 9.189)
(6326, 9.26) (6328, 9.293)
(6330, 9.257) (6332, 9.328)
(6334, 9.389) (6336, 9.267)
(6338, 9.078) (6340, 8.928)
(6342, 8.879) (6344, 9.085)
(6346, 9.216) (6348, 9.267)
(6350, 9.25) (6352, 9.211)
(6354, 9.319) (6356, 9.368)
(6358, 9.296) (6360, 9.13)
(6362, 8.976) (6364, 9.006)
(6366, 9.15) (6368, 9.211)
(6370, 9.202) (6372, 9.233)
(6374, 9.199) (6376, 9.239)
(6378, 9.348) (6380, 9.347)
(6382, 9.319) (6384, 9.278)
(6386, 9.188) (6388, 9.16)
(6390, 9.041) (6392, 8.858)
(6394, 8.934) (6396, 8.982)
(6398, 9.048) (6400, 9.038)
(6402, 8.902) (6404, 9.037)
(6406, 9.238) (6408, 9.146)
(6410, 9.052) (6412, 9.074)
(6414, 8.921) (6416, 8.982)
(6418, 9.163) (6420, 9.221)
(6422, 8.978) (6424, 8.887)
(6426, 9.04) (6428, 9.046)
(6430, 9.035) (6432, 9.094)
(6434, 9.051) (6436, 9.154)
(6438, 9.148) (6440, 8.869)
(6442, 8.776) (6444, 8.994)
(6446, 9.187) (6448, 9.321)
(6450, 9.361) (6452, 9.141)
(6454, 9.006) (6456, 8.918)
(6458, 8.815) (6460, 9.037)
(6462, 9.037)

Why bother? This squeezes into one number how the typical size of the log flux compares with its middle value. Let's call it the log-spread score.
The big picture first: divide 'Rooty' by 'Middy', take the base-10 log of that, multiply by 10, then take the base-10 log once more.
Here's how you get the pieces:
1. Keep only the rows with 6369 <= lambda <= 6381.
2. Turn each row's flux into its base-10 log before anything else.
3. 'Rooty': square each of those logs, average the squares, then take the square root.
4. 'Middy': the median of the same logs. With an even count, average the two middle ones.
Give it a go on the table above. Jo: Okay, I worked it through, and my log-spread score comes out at -2.27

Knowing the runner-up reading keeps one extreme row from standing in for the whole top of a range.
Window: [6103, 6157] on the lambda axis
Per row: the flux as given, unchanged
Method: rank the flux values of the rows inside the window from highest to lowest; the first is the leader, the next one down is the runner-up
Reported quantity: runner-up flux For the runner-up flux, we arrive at 9.84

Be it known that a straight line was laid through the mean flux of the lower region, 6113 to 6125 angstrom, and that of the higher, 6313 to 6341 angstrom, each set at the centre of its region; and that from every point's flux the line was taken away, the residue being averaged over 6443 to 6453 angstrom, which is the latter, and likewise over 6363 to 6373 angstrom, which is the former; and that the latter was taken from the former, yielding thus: -0.21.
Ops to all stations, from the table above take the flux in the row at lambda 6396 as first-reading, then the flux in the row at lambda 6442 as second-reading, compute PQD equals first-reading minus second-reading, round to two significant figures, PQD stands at 0.21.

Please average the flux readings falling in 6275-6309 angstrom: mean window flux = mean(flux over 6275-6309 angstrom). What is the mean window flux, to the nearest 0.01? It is 9.30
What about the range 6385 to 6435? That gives 9.04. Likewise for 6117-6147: 9.51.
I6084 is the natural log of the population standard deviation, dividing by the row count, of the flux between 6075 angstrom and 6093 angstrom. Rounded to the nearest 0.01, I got -2.44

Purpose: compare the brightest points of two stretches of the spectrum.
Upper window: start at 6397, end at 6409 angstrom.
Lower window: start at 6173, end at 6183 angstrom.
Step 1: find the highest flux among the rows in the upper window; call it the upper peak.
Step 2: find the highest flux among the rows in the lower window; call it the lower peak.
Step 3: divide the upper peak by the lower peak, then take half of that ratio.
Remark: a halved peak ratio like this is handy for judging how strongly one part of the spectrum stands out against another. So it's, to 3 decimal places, 0.482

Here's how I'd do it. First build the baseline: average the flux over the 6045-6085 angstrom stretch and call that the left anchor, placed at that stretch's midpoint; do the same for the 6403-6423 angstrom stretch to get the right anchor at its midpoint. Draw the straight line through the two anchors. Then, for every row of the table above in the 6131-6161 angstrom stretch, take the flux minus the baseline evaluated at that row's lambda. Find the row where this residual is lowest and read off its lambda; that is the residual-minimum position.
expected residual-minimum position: 6140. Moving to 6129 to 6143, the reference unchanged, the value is 6140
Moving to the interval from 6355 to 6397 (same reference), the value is 6392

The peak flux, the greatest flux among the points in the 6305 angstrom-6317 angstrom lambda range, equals 9.422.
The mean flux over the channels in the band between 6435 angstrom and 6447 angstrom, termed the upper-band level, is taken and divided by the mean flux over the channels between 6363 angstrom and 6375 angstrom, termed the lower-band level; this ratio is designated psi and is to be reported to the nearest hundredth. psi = 0.98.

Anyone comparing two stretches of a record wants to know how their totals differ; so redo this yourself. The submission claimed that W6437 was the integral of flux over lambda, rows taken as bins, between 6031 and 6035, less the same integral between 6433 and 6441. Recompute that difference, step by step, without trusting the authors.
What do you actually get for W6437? -33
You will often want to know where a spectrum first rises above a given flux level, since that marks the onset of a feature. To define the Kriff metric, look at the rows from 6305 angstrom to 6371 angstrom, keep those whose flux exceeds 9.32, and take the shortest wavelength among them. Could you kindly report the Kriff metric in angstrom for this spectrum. 6308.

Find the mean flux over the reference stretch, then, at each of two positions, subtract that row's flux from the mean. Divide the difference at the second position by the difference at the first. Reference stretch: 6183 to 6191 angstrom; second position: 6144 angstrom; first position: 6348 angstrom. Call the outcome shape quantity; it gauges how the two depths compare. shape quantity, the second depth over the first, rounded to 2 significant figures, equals 1.0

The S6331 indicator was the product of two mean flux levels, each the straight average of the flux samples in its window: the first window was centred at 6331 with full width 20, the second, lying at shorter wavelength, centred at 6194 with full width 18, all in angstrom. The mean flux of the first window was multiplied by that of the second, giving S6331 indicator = 87.5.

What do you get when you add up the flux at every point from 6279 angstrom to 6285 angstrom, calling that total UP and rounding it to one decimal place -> 28.1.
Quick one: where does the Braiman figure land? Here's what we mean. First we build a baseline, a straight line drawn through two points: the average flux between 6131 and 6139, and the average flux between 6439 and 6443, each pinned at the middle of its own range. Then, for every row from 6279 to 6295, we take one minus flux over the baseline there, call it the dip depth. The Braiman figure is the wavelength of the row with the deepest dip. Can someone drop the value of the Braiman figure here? 6280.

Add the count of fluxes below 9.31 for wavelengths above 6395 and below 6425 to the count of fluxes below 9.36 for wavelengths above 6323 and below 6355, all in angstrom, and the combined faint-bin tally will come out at 30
